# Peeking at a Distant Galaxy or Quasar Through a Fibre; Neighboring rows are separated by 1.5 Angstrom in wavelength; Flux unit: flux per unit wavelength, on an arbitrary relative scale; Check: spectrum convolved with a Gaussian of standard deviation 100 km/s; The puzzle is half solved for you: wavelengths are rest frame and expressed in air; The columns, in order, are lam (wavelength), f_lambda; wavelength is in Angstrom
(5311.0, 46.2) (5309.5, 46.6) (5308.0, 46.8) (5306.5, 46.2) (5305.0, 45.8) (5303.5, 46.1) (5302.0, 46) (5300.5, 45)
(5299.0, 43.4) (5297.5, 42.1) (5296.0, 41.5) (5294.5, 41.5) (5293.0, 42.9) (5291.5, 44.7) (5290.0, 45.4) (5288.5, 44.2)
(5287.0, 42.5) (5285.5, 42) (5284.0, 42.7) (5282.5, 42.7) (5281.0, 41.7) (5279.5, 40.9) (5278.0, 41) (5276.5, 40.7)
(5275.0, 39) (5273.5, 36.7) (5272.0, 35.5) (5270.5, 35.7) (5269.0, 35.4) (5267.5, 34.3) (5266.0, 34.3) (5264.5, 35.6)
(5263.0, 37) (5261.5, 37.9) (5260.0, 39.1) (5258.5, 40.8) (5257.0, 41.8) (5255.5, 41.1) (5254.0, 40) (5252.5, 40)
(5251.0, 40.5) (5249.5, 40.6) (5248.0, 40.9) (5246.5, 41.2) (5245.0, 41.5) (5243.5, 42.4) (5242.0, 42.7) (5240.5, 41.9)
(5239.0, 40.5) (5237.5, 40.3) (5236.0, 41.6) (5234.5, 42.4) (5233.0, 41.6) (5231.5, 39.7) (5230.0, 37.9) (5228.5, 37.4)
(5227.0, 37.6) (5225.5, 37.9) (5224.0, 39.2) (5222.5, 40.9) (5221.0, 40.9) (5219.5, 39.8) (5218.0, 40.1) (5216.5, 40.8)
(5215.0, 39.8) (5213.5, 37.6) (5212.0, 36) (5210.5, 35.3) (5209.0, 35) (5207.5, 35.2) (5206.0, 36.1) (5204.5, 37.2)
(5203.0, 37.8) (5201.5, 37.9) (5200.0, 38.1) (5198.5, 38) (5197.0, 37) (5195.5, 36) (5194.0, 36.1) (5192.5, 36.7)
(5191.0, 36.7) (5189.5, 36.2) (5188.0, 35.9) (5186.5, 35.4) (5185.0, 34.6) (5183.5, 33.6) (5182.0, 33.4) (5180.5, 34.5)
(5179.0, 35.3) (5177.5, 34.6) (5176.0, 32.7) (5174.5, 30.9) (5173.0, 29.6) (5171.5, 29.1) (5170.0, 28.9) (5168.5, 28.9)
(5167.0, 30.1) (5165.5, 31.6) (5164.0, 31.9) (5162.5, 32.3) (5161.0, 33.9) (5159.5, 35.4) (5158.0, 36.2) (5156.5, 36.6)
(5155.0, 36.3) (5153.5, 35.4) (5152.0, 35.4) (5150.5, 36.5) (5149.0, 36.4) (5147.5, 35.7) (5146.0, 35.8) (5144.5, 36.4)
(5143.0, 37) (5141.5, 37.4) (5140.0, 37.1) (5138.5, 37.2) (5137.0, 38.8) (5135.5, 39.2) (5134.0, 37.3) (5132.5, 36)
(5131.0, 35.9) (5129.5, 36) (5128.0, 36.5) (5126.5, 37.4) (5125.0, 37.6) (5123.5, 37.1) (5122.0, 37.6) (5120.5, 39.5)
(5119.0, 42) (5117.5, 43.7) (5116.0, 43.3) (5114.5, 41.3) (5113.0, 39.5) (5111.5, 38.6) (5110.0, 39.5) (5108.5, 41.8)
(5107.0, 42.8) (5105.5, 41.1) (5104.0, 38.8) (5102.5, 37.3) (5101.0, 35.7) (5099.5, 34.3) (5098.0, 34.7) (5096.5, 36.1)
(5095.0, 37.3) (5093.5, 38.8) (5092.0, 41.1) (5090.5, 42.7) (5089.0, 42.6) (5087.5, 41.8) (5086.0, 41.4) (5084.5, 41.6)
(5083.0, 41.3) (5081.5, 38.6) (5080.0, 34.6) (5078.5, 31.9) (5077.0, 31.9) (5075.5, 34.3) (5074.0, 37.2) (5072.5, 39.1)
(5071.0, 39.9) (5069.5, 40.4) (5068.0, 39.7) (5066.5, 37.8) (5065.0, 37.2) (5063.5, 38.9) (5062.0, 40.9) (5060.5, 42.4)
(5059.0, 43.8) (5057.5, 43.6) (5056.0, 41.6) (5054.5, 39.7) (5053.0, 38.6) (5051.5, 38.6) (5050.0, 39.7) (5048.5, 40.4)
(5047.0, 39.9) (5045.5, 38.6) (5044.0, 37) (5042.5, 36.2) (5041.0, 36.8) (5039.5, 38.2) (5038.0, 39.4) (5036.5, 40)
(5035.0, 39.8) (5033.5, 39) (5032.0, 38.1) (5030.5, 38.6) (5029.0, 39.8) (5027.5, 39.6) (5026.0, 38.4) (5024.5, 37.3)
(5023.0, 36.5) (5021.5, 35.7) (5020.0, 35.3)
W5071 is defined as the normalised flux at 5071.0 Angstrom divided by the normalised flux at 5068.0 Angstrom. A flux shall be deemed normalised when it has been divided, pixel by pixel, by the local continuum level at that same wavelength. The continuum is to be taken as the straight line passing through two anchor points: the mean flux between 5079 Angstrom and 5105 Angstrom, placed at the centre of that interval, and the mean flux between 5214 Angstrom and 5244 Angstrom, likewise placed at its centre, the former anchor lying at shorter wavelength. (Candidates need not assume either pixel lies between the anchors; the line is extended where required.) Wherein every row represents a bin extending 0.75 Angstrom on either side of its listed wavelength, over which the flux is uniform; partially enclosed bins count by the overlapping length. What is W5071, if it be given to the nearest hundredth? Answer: 1.00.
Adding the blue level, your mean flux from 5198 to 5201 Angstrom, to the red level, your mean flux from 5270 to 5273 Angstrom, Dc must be 73.7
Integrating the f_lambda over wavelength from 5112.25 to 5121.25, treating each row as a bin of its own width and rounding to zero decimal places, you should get 374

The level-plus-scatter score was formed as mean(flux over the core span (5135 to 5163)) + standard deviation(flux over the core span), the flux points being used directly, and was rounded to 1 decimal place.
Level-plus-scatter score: 37.8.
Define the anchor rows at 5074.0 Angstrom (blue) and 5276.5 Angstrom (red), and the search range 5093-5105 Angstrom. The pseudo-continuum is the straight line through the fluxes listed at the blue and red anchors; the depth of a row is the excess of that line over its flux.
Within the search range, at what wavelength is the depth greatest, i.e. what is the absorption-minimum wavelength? 5099.5 Angstrom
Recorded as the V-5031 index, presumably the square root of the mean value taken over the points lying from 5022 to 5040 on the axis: 6.22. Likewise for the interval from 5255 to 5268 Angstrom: 6.16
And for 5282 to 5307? 6.62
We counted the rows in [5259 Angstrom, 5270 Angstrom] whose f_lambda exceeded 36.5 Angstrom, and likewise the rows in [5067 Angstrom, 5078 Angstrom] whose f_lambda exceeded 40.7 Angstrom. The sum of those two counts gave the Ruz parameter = 3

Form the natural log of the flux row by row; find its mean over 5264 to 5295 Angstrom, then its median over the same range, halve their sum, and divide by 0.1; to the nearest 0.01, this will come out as 36.99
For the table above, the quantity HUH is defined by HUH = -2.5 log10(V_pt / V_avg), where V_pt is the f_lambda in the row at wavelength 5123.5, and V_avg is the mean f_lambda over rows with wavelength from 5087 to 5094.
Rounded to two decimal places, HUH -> 0.12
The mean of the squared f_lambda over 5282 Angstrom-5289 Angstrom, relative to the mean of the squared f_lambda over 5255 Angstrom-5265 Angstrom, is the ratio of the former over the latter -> 1.20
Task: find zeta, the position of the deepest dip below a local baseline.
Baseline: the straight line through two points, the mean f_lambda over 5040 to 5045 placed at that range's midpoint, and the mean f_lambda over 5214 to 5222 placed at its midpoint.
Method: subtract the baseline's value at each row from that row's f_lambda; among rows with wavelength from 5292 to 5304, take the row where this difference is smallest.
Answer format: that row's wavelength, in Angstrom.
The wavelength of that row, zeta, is 5296.0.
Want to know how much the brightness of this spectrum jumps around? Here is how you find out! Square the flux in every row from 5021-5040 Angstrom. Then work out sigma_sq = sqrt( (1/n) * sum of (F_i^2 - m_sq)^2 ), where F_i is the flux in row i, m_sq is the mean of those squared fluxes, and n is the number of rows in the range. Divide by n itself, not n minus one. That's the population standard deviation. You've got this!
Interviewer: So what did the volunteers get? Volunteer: 98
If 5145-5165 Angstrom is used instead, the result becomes 102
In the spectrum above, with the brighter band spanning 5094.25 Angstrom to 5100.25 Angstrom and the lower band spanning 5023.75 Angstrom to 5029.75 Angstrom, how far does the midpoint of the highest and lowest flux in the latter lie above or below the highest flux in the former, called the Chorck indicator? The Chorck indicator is 1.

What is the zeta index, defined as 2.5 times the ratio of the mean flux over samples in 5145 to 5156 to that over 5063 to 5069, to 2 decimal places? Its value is 2.34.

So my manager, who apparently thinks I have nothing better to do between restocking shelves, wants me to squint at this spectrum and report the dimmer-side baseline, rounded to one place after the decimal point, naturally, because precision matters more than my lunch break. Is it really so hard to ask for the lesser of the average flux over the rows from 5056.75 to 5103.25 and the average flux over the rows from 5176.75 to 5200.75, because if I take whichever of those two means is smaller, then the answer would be 35.8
